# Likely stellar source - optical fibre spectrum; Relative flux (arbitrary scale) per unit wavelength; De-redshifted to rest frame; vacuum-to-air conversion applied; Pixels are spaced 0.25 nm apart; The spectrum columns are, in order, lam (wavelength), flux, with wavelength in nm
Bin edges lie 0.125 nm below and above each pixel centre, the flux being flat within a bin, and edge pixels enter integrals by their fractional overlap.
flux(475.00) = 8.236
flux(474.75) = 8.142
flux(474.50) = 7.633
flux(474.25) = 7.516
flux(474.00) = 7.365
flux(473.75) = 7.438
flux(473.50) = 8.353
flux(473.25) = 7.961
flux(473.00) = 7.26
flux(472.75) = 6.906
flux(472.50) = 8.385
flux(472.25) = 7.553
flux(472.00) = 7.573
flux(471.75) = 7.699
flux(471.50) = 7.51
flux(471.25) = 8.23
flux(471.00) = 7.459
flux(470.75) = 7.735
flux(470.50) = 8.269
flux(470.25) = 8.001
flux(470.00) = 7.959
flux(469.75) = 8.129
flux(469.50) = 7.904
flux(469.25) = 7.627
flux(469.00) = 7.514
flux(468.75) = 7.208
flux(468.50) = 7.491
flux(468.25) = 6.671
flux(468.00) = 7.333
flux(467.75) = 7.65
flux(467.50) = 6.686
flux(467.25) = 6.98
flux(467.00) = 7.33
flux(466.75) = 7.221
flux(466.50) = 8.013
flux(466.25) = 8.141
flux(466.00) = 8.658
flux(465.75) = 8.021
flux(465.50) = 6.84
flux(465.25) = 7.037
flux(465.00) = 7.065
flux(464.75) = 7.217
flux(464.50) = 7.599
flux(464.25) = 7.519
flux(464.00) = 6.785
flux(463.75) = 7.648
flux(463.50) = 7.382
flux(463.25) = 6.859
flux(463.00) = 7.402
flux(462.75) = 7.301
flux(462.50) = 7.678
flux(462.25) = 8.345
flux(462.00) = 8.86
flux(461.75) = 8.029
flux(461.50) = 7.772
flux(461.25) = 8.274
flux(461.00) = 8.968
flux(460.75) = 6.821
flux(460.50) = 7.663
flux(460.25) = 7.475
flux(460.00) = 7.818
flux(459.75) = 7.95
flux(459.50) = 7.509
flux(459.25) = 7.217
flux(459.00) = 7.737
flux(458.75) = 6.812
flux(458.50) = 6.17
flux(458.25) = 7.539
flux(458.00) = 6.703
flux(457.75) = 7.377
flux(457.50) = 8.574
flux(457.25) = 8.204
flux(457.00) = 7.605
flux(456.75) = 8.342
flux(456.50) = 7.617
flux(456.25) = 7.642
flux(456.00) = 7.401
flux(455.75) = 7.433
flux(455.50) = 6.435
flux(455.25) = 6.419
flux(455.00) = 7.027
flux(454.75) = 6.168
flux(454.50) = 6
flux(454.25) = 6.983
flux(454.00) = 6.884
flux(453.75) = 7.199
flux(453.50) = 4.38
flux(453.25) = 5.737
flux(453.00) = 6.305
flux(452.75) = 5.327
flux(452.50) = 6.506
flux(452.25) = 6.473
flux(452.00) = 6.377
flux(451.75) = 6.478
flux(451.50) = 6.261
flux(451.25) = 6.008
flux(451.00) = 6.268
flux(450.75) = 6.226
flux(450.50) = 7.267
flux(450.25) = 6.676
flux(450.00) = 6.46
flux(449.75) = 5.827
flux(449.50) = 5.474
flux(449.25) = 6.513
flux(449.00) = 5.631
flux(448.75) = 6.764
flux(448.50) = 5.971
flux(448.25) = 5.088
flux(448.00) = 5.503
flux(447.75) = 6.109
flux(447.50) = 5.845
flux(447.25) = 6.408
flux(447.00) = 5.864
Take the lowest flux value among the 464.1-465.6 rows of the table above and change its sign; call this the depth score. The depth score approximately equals -6.84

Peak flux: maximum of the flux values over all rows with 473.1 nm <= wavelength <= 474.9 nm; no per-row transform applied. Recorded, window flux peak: 8.353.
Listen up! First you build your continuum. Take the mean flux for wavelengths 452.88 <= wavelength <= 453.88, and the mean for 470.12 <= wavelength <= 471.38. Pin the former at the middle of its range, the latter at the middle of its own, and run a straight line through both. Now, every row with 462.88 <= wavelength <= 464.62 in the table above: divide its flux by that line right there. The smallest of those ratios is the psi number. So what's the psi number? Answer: 0.95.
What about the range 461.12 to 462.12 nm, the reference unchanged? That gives 1.13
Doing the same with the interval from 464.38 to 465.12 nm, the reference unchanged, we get 0.97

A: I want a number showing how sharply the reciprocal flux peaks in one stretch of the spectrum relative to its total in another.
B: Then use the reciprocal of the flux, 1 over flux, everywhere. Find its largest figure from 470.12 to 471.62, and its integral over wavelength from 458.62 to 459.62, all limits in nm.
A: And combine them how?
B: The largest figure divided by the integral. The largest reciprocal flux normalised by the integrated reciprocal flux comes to 1.0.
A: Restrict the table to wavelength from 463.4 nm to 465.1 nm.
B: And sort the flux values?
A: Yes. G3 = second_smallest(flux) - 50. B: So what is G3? -42.9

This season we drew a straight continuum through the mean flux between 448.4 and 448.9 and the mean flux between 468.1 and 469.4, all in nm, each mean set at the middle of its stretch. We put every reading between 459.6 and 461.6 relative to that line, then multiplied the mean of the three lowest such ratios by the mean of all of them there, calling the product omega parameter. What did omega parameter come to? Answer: 1.20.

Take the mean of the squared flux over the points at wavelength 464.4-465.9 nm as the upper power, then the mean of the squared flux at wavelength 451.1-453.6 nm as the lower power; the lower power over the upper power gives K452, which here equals 0.68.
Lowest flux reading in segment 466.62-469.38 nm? 6.671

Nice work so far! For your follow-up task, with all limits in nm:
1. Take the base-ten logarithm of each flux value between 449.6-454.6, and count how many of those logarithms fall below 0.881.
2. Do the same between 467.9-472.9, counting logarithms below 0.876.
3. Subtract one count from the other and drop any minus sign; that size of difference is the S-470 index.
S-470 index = 12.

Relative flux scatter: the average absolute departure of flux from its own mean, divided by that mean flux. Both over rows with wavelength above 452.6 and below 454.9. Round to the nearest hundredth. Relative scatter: 0.11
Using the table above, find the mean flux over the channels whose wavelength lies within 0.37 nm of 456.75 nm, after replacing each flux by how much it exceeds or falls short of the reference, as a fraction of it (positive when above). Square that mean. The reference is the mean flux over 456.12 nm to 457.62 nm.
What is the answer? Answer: 0.000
